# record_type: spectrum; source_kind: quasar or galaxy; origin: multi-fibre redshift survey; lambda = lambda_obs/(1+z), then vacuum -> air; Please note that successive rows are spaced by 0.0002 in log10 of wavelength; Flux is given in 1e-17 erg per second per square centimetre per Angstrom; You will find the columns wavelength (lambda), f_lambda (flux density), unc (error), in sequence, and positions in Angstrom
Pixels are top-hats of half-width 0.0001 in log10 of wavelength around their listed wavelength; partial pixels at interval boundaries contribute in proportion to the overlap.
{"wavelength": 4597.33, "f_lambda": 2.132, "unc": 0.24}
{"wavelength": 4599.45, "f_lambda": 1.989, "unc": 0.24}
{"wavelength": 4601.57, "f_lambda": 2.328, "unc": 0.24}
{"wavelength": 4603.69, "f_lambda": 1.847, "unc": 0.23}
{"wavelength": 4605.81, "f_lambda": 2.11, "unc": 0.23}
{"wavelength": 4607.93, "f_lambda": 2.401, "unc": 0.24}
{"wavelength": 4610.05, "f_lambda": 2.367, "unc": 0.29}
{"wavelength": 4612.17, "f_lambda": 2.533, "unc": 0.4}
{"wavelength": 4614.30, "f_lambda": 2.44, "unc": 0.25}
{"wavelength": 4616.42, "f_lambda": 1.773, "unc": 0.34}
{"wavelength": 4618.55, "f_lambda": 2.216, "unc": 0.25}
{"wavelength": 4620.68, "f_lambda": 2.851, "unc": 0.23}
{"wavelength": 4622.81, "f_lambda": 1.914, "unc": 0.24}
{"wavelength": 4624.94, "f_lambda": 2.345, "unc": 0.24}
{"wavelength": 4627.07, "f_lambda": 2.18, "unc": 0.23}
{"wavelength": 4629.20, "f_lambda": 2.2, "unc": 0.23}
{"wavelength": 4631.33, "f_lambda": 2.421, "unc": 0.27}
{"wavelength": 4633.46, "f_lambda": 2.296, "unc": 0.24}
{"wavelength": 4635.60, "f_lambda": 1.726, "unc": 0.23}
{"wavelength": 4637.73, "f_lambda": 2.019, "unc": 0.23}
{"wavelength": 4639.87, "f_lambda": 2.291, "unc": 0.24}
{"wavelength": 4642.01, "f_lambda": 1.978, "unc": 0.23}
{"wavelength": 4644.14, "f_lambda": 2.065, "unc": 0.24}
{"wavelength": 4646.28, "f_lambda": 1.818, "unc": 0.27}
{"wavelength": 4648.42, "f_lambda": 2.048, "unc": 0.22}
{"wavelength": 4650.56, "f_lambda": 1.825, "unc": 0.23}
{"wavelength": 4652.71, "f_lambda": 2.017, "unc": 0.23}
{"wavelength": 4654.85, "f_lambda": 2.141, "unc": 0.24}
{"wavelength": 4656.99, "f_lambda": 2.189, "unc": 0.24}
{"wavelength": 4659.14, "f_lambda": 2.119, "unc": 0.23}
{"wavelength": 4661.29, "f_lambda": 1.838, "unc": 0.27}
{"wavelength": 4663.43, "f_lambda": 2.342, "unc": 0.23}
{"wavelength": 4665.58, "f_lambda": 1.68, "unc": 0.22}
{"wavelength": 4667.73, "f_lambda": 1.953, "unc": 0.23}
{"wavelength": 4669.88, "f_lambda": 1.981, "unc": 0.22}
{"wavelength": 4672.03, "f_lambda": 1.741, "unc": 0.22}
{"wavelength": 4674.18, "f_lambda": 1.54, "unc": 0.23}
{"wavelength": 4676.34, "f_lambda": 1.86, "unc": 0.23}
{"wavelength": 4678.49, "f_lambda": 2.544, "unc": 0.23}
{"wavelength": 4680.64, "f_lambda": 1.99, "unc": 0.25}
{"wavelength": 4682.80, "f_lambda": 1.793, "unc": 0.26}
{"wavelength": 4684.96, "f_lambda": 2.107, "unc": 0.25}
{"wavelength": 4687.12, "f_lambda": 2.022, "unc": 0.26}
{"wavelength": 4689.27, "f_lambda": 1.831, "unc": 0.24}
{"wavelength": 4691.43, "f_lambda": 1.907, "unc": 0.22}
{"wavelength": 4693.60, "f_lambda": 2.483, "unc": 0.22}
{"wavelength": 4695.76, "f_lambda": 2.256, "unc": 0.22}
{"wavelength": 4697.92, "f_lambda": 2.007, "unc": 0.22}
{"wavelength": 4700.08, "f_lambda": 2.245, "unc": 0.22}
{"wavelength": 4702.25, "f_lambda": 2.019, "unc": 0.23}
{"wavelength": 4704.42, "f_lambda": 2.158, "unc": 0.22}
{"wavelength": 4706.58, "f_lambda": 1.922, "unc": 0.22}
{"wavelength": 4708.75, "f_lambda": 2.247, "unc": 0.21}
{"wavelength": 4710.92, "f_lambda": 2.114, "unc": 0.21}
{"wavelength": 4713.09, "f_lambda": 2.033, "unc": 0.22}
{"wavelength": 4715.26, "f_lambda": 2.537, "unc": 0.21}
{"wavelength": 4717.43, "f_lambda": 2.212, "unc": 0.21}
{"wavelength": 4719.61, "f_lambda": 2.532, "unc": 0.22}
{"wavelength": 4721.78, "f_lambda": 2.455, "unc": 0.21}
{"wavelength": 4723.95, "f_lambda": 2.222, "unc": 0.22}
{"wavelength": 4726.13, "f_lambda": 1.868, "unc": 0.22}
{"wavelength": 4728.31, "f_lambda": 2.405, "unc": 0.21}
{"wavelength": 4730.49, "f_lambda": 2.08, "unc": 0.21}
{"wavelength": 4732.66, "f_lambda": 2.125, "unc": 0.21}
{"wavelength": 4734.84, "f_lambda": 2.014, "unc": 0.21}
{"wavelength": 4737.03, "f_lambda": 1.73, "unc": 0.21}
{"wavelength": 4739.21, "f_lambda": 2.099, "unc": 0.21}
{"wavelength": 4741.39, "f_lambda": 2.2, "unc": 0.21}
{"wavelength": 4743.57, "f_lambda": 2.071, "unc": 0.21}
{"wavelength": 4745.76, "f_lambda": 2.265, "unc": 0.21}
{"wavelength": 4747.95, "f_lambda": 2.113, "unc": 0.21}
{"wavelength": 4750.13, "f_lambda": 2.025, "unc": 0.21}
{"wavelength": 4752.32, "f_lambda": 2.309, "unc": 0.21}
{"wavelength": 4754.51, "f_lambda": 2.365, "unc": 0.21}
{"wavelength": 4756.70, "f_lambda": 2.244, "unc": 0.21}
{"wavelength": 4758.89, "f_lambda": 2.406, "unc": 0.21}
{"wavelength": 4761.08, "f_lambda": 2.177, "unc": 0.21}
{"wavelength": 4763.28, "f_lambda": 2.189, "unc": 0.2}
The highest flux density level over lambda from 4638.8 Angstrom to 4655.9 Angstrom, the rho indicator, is 2.291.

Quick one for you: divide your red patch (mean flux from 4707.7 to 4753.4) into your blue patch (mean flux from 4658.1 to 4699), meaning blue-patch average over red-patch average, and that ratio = 0.92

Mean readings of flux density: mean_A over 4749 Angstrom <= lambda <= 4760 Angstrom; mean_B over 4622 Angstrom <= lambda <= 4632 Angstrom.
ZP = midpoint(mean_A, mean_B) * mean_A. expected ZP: 5.09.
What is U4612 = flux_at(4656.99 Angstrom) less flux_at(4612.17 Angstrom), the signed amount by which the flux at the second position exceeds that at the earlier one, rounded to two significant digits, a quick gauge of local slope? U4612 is -0.34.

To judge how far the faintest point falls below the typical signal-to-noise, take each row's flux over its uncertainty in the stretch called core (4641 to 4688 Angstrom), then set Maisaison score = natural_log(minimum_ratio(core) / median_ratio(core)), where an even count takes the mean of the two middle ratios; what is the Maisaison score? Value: -0.23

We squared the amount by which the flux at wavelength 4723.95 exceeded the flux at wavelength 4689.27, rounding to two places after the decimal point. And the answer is 0.15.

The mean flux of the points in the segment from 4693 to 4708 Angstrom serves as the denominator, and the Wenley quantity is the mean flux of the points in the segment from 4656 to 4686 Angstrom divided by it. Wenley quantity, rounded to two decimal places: 0.92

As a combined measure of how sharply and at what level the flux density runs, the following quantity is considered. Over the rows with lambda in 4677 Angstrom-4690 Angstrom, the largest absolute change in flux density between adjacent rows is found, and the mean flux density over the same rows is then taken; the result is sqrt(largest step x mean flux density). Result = 1.07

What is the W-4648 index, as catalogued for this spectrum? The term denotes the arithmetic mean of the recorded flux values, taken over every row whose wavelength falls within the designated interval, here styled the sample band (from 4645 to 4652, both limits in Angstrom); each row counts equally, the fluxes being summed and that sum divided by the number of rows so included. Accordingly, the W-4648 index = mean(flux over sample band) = 1.9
